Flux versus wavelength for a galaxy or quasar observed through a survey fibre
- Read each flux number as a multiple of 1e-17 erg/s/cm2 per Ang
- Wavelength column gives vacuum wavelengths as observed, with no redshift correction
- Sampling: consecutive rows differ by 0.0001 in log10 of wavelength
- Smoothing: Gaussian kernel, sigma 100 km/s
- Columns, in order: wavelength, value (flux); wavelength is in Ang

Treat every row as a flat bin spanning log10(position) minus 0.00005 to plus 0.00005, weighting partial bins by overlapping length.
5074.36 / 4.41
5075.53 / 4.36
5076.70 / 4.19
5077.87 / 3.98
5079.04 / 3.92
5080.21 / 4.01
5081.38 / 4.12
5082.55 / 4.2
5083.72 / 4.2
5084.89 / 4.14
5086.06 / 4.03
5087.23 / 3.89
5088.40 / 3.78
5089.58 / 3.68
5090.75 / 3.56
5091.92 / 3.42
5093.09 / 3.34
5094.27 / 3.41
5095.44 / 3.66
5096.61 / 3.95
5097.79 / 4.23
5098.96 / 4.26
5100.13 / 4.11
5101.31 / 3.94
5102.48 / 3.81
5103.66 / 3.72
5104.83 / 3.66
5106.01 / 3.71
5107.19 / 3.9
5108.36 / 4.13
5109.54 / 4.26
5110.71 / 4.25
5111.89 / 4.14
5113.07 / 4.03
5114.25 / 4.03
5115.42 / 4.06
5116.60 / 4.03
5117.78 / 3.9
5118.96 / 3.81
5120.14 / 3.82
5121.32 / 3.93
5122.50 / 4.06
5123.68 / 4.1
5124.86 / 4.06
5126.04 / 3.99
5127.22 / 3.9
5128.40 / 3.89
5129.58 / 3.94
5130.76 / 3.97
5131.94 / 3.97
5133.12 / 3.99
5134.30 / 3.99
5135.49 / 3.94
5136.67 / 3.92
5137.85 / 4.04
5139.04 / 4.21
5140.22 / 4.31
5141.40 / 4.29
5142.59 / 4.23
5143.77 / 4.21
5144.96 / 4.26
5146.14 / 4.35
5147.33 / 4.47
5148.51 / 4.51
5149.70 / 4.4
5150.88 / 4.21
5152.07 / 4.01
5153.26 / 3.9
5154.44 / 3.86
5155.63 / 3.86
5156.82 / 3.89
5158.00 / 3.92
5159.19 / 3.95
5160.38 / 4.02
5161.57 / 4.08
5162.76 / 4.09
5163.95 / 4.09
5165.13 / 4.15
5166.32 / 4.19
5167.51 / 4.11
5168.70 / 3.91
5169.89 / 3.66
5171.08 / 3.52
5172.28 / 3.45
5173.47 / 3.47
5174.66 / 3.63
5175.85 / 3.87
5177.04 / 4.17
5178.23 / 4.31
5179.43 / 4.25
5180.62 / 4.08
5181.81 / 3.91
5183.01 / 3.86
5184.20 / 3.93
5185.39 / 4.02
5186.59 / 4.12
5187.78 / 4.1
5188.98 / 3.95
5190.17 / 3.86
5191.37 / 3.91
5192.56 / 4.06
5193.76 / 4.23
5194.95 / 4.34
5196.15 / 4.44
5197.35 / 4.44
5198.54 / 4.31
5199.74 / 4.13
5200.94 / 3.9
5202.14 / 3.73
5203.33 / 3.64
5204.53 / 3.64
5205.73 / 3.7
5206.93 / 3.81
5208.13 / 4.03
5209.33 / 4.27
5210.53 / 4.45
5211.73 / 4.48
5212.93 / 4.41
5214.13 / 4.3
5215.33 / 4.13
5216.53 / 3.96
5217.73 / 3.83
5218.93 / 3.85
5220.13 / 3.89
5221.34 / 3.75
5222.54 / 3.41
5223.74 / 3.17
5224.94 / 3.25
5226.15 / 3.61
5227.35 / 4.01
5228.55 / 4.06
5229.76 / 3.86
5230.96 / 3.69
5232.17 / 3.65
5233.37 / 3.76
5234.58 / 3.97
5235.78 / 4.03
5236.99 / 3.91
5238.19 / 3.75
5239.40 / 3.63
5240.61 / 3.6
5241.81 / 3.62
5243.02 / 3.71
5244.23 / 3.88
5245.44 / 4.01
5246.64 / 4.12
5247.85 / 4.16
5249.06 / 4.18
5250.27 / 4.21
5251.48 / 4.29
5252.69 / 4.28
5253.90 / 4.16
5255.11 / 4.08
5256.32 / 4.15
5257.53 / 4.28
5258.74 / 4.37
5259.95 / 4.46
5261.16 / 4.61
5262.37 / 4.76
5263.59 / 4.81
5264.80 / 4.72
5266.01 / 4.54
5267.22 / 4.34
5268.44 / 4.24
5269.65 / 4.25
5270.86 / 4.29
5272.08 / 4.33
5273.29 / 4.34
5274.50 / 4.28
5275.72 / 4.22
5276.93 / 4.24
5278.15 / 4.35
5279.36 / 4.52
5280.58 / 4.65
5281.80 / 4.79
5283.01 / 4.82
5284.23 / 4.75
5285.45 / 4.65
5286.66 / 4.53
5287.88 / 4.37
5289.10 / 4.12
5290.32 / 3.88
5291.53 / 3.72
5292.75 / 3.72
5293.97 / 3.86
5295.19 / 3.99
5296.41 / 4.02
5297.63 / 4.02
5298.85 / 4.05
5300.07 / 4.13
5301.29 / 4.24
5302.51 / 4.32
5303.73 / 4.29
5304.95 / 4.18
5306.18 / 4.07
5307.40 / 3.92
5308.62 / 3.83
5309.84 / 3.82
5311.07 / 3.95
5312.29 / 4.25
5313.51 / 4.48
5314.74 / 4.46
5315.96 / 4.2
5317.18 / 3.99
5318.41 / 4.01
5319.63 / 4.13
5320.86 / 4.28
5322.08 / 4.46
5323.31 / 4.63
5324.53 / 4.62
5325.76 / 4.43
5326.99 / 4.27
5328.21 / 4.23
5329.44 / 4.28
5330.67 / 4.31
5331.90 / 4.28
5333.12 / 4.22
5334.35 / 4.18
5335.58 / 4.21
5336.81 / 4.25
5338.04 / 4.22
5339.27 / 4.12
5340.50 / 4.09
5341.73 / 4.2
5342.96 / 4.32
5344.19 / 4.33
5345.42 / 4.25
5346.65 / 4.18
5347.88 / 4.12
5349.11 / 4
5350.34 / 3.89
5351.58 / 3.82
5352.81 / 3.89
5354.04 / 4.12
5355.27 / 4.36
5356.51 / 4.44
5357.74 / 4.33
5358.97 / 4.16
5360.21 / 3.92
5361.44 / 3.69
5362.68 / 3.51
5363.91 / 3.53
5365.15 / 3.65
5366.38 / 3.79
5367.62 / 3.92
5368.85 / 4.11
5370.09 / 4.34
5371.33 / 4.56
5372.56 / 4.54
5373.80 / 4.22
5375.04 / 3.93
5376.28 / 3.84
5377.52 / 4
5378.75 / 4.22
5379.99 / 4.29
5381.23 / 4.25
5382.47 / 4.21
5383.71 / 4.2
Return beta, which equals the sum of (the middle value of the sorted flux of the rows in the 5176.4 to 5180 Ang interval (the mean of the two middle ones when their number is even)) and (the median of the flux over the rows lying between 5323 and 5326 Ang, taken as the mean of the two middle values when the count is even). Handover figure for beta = 8.9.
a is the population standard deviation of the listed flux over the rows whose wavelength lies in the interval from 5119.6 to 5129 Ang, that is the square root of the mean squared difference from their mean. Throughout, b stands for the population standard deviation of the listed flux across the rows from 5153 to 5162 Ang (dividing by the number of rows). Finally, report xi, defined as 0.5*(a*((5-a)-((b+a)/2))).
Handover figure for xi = 0.2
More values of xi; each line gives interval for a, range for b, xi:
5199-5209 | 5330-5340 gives 0.4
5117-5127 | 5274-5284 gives 0.2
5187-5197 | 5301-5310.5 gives 0.5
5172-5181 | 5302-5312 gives 0.7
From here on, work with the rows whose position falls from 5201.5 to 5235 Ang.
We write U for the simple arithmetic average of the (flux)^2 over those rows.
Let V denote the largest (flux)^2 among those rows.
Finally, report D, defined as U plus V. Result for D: 35.1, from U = 15.1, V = 20.1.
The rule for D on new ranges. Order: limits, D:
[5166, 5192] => 34.0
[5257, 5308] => 41.9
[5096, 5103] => 34.6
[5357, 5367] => 33.4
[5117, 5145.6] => 34.8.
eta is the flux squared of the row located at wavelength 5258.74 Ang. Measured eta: 19.1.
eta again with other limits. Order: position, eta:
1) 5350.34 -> 15.1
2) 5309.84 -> 14.6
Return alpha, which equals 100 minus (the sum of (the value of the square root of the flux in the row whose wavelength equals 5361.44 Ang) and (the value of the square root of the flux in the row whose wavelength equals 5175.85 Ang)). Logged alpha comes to 96.1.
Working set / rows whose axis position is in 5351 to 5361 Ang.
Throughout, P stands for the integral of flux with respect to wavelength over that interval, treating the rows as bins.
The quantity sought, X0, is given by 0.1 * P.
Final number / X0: 4.13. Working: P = 41.3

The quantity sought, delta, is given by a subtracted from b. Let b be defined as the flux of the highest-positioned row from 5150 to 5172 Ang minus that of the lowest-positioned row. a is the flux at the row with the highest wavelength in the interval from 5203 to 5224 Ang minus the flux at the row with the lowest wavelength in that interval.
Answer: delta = -0.2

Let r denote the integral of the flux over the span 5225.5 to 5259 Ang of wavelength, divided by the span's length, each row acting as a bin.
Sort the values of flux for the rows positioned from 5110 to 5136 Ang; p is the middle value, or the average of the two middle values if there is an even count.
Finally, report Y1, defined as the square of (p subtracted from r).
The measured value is 0.001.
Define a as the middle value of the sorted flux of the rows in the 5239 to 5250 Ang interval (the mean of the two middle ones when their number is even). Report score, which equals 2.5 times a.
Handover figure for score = 9.7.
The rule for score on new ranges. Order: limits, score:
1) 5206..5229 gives 9.9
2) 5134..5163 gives 10.2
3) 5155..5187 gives 9.9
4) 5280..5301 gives 10.3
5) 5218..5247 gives 9.4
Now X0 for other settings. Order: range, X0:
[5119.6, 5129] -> 3.73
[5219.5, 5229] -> 3.46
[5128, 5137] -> 3.56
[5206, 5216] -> 4.22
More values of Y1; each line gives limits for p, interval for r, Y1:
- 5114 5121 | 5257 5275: 0.230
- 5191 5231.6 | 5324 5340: 0.114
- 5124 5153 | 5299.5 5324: 0.018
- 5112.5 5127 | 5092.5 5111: 0.019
